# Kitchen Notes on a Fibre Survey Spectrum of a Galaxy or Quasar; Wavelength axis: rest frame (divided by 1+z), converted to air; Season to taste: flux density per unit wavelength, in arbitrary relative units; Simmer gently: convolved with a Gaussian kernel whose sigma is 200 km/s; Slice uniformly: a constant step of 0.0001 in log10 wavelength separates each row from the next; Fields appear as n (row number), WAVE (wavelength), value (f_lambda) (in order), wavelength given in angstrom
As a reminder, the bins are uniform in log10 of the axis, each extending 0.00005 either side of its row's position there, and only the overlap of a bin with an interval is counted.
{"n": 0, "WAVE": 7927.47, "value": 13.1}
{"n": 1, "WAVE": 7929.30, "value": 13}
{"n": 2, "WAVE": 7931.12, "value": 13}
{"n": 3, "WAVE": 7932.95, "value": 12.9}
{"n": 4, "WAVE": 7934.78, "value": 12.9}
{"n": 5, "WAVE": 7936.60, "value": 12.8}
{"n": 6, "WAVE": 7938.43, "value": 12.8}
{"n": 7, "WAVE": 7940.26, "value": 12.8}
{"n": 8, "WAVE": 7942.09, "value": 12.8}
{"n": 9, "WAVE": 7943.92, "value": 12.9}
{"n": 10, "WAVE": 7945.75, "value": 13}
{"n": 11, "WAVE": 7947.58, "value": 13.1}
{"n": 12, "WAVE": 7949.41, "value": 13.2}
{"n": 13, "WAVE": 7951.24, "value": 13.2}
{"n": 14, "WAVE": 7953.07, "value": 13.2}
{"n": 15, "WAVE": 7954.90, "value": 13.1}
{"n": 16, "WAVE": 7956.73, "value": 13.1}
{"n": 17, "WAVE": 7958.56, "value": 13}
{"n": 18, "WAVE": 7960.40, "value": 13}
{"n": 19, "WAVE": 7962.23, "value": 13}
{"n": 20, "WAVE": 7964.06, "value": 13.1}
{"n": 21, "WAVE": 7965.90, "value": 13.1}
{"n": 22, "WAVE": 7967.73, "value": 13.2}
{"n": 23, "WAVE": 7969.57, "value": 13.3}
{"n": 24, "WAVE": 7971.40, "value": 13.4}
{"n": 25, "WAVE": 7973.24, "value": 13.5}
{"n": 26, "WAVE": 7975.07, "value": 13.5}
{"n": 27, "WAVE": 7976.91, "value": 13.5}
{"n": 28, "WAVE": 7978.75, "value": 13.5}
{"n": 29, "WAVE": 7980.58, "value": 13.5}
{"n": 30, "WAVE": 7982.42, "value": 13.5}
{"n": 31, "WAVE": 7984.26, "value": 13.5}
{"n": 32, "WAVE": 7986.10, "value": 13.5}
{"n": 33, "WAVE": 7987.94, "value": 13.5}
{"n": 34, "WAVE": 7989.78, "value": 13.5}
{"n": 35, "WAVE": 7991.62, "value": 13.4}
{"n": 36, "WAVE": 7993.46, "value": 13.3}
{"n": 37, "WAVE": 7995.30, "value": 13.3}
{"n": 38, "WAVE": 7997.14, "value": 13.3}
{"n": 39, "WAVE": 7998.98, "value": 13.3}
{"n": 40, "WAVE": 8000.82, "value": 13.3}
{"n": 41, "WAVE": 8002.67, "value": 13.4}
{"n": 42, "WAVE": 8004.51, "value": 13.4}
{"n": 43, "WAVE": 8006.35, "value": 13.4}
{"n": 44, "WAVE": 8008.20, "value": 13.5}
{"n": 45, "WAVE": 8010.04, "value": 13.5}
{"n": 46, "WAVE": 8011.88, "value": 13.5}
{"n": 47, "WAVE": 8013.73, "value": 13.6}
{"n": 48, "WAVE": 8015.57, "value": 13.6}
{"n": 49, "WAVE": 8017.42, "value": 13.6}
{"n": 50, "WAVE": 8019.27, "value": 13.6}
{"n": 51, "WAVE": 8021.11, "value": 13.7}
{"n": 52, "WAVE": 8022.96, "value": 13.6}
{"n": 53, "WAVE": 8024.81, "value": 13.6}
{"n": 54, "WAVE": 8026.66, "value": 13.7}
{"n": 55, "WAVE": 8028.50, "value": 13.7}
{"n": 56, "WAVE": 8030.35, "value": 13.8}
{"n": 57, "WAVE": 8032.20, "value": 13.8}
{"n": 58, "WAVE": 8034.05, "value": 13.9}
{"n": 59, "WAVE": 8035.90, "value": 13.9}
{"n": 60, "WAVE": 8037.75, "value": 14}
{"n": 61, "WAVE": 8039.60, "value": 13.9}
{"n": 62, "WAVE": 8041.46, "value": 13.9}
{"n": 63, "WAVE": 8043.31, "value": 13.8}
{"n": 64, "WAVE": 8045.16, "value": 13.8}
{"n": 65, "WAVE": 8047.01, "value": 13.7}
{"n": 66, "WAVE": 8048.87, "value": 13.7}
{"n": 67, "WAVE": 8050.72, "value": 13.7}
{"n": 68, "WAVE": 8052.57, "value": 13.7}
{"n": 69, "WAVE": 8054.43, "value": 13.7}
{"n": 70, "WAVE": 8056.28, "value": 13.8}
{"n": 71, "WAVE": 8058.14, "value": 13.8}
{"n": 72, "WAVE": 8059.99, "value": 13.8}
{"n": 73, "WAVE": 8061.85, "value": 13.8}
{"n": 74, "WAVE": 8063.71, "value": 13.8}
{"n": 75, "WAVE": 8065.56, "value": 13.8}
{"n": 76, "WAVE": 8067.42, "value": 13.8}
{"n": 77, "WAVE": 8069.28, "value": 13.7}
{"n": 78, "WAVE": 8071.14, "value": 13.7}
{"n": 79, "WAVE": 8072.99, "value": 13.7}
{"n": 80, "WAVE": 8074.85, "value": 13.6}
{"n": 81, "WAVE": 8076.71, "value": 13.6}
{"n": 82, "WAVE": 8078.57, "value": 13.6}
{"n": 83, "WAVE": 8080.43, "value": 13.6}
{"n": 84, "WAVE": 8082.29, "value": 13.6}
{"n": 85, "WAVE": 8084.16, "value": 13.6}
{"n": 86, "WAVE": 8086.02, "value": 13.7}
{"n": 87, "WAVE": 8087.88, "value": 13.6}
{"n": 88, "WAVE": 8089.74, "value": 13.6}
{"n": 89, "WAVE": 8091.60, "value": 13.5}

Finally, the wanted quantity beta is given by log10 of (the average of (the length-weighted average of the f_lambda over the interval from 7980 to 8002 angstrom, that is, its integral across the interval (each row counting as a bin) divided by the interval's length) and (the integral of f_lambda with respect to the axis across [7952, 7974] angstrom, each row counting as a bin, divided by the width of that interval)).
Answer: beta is 1.123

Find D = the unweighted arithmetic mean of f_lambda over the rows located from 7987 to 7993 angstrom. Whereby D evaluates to 13.5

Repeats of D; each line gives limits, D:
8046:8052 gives 13.7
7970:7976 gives 13.5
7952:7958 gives 13.1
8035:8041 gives 13.9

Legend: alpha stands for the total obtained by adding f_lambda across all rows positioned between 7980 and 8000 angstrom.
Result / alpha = 148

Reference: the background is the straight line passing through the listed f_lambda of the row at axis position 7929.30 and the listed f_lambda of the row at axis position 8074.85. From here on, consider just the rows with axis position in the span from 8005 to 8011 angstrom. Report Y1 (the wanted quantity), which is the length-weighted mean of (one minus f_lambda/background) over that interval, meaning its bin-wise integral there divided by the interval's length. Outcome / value -0.010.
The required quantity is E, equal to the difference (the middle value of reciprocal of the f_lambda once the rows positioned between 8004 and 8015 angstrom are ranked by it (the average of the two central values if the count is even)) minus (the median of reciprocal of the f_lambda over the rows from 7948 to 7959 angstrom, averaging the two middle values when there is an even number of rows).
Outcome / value -0.002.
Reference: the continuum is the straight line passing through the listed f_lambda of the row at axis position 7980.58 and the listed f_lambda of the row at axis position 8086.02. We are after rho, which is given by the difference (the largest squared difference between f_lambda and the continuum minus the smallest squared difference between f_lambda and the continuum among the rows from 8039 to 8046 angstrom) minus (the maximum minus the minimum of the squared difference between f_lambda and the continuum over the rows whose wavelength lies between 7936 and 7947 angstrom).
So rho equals -0.15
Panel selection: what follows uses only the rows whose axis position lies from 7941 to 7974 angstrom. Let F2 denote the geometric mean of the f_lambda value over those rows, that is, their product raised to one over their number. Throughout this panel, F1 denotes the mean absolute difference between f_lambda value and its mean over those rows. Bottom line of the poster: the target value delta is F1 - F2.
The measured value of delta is -13.0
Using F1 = 0.13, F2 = 13.12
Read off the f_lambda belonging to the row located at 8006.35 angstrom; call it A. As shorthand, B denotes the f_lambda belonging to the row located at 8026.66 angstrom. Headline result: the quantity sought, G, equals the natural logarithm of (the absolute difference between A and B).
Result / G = -1.2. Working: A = 13.4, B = 13.7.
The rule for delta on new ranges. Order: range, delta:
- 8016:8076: -13.7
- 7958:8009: -13.2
